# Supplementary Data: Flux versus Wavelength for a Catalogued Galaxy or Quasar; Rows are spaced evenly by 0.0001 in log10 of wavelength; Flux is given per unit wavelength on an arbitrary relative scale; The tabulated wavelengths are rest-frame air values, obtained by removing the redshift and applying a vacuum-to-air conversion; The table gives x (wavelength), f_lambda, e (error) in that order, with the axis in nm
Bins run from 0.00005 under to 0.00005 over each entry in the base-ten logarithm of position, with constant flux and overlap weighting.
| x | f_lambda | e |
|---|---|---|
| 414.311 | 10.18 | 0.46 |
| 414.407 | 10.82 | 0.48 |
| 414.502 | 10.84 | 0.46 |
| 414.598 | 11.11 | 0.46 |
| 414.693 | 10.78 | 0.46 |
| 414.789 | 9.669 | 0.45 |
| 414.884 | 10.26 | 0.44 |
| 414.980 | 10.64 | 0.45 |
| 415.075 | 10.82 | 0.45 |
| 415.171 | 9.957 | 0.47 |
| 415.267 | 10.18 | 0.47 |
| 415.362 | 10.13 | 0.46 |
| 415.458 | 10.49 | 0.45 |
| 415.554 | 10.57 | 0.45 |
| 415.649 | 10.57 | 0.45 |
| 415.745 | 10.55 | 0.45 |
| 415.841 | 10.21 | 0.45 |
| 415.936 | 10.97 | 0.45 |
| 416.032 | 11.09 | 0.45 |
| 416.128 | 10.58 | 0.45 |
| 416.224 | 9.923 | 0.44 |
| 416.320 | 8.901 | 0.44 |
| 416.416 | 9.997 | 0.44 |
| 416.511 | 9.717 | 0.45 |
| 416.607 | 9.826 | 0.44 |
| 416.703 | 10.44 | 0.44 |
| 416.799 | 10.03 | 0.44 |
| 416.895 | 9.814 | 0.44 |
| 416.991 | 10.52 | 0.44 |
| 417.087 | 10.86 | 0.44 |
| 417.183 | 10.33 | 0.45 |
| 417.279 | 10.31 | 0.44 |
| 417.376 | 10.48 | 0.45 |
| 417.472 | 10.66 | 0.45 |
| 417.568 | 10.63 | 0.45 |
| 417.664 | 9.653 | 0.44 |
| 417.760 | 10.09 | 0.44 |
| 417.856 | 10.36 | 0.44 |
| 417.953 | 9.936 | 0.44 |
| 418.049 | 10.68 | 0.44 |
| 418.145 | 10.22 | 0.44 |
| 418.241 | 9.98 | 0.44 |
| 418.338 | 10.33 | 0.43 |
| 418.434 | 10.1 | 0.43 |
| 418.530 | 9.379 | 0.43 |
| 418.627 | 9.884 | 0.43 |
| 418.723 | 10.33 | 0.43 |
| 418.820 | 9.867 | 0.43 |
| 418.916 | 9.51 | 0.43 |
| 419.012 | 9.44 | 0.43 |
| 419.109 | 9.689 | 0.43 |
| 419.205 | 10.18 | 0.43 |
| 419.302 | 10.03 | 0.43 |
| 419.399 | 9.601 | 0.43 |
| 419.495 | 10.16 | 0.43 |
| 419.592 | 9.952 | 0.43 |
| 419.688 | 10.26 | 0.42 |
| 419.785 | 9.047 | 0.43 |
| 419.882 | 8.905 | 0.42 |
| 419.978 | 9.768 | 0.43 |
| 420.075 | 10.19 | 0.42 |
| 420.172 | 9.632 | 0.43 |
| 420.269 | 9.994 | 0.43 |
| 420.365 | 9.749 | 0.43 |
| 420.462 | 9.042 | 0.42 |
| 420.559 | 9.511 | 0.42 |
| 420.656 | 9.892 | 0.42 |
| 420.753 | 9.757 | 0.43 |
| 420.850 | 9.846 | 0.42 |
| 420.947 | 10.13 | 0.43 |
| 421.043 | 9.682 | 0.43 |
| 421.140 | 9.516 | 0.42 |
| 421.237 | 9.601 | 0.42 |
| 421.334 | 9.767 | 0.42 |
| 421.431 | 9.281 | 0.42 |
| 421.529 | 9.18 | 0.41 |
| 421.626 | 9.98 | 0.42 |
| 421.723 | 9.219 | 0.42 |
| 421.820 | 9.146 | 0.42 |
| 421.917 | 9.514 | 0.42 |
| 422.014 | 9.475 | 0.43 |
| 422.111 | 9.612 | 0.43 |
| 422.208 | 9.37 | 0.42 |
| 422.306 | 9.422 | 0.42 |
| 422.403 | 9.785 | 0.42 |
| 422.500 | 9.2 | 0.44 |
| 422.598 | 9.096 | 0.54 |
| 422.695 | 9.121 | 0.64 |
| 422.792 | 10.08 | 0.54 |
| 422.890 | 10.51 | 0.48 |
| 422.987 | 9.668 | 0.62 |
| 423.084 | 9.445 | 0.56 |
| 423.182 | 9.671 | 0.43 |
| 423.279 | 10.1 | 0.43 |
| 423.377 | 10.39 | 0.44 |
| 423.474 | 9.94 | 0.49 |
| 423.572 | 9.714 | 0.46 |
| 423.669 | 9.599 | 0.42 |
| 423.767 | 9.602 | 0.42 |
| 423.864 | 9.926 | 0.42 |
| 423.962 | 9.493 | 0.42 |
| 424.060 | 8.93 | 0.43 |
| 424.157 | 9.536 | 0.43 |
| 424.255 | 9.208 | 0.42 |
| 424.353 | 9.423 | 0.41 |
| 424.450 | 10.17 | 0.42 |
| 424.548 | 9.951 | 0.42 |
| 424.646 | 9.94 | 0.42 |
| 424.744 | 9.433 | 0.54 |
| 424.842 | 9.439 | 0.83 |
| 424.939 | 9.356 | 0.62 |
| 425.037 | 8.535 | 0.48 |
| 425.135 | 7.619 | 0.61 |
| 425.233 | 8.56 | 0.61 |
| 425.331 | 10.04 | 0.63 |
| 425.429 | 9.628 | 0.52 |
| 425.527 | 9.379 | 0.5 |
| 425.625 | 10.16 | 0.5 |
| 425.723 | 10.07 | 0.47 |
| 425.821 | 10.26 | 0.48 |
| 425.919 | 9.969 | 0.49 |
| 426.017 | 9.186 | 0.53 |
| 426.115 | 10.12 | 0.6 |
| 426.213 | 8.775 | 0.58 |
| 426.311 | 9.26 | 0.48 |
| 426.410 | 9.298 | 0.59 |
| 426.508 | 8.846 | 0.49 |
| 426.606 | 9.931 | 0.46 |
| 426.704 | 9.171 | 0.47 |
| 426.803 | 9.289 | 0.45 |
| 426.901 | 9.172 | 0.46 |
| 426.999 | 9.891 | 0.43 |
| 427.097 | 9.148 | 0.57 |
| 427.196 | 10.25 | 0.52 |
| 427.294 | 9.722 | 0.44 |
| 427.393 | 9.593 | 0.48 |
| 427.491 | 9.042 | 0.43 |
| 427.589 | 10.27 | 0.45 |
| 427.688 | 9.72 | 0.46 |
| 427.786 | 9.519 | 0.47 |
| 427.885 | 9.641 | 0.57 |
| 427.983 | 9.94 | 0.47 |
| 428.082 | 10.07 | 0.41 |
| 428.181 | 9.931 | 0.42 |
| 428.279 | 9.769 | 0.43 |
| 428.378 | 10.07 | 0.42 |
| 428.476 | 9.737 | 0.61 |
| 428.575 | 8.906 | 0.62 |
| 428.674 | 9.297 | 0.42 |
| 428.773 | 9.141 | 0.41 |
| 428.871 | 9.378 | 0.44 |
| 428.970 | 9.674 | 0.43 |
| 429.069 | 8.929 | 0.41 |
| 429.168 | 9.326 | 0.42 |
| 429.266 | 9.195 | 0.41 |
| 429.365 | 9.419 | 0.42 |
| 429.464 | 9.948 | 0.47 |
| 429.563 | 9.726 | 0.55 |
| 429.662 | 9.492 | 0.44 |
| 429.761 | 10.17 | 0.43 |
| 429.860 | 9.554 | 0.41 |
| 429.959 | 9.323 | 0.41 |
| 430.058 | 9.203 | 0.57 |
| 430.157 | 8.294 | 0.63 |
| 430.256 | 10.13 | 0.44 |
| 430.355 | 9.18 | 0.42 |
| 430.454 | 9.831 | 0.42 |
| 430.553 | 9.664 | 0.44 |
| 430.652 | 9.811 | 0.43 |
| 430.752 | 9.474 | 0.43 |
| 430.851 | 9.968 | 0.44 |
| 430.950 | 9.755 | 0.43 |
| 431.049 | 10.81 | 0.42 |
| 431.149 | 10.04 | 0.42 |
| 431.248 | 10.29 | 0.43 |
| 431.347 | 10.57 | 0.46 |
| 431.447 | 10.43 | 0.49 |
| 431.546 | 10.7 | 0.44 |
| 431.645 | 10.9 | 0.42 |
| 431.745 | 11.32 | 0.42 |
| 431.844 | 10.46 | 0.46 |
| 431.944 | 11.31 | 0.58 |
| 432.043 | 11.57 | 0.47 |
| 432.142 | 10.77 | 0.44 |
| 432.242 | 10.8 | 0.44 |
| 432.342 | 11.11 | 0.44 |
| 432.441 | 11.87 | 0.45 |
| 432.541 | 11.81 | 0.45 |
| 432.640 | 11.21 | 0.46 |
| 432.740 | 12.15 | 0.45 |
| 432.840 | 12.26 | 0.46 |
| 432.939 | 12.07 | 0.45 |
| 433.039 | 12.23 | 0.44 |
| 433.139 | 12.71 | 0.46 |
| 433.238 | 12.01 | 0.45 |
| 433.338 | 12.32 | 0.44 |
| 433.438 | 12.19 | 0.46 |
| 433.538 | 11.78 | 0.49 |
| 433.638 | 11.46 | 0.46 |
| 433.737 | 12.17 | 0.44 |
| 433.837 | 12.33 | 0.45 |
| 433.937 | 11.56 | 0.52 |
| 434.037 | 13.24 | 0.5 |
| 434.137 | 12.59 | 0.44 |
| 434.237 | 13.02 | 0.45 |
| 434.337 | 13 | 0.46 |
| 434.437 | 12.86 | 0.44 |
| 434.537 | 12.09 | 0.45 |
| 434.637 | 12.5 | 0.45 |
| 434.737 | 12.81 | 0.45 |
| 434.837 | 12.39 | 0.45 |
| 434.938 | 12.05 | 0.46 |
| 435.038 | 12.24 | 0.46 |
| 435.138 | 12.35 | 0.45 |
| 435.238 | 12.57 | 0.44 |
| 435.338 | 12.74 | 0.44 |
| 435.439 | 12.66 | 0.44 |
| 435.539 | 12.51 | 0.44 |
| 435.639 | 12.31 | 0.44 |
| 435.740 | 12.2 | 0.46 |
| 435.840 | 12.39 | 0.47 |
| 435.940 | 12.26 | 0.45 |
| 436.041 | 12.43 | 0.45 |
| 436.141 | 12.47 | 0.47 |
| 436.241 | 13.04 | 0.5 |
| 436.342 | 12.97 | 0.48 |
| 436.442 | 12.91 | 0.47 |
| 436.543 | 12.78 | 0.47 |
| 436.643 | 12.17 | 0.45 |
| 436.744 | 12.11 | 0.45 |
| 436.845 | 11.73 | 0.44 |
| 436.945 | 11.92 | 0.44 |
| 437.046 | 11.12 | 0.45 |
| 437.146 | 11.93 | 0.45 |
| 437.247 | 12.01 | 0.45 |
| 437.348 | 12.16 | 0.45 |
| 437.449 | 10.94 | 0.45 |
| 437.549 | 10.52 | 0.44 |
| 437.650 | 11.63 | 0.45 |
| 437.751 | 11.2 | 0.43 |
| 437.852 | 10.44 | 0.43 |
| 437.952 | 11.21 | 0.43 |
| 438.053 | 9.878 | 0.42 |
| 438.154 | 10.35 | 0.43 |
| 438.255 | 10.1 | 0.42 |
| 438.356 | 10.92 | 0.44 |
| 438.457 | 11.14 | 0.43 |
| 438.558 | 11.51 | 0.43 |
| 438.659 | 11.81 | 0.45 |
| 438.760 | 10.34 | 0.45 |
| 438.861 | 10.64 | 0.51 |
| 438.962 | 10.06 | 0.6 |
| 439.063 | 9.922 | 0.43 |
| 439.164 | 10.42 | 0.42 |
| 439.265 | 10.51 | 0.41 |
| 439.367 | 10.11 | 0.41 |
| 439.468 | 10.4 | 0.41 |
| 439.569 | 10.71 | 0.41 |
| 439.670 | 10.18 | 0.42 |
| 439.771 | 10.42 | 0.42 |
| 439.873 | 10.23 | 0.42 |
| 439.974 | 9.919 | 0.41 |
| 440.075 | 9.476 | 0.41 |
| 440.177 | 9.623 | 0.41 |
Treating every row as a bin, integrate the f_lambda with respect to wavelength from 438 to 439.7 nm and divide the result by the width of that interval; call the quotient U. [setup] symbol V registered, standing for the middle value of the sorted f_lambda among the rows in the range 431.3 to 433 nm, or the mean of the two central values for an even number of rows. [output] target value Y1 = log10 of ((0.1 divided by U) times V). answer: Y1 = -0.97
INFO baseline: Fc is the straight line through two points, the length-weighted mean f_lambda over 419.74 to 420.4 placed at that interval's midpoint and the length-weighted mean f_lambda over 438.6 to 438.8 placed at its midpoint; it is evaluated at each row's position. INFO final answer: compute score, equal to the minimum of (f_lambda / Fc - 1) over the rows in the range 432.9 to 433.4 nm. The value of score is 0.12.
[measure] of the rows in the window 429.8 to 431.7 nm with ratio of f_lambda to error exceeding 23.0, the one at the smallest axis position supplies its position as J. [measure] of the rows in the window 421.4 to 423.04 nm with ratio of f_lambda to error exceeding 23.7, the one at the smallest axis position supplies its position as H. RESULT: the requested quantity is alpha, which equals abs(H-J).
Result 8.23 nm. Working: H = 421.626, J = 429.860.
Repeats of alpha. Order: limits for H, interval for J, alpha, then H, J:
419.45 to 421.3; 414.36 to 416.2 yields 5.19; 419.688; 414.502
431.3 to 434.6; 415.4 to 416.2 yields 16.09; 431.546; 415.458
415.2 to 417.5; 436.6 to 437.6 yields 20.71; 415.936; 436.643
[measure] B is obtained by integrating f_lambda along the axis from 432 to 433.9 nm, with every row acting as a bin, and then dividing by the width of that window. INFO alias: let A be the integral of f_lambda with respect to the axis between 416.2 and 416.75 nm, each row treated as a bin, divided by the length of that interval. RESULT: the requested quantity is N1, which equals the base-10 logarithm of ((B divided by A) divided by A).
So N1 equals -0.91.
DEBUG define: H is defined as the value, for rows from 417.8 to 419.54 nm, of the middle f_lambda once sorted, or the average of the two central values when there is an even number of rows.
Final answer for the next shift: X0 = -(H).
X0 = -10.0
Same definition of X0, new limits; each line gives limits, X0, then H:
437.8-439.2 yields -10.4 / 10.4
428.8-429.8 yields -9.5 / 9.5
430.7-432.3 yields -10.6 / 10.6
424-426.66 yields -9.4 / 9.4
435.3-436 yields -12.4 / 12.4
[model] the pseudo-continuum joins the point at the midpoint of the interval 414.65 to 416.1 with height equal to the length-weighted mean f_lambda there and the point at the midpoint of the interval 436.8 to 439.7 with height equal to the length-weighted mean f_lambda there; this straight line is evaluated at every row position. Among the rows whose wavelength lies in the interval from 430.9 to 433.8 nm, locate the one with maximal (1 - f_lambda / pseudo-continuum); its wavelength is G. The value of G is 430.950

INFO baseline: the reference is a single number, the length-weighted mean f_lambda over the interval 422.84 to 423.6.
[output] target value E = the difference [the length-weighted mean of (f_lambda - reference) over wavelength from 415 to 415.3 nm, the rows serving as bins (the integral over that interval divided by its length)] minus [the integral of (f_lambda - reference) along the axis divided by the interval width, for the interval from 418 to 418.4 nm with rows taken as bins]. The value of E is 0.1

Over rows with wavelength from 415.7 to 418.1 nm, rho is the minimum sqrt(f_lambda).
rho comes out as 2.98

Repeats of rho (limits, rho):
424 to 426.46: 2.76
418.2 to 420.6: 2.98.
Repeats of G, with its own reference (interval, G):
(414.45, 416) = 414.789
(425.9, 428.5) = 426.213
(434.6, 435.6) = 434.938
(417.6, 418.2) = 417.664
